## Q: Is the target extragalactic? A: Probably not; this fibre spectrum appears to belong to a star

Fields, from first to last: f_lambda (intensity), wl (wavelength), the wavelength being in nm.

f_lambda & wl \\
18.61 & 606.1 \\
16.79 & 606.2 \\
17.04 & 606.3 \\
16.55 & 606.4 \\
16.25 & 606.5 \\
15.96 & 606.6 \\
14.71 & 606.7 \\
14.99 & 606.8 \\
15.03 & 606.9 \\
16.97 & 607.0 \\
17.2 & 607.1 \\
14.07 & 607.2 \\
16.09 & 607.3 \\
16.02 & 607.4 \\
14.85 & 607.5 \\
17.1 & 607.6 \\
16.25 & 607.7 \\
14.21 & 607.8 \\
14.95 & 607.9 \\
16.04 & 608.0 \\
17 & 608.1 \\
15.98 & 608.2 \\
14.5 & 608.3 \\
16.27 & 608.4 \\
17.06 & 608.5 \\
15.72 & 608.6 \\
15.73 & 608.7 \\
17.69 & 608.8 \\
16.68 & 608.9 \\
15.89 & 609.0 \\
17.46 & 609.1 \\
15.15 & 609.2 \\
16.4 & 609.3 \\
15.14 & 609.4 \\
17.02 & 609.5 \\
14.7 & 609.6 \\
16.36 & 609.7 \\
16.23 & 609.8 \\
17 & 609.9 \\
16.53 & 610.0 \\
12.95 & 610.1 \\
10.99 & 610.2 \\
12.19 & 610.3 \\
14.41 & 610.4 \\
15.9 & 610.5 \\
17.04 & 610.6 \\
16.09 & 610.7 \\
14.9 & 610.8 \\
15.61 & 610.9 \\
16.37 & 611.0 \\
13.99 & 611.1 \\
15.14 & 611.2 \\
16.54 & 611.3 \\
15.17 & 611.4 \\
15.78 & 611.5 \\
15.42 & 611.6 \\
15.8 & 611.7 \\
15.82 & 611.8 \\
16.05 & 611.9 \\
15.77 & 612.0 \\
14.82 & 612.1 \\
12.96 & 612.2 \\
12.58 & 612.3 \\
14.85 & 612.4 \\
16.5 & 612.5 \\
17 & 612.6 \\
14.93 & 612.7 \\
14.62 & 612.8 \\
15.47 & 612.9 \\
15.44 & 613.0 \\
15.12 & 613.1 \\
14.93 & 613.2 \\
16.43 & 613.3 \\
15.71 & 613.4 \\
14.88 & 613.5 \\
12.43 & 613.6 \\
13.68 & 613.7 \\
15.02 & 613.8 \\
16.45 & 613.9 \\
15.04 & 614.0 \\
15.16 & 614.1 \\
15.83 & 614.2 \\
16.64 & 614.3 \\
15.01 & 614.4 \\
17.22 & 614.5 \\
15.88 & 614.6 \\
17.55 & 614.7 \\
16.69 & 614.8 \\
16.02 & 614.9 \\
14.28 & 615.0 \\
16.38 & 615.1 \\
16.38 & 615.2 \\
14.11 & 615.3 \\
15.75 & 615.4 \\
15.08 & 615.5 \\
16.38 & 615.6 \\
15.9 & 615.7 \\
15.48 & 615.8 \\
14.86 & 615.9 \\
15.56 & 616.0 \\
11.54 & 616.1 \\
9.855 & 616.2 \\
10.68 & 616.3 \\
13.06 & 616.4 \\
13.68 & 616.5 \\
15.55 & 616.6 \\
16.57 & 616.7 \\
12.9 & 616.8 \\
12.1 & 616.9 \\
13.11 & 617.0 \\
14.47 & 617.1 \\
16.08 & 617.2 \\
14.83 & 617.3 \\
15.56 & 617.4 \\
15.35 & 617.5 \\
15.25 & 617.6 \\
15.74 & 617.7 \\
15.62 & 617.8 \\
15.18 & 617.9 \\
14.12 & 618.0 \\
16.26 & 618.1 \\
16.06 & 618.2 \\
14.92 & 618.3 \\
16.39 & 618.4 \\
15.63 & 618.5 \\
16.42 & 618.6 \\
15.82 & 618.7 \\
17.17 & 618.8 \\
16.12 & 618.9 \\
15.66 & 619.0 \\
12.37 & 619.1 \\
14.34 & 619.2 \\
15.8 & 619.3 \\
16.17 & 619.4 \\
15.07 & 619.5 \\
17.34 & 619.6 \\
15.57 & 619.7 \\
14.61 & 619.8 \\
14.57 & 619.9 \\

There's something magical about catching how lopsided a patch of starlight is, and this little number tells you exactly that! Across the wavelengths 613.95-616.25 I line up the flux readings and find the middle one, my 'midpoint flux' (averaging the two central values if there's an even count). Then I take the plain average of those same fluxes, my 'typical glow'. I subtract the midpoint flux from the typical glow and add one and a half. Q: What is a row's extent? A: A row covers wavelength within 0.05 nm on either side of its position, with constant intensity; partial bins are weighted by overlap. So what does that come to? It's 1.08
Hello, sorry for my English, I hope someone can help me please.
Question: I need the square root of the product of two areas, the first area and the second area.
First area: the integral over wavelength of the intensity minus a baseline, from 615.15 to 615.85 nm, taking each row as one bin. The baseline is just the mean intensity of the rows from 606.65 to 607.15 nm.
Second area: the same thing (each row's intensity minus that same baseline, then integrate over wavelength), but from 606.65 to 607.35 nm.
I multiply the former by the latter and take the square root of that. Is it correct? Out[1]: 0.1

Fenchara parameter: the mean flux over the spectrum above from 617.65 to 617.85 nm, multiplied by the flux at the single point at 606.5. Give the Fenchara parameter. 255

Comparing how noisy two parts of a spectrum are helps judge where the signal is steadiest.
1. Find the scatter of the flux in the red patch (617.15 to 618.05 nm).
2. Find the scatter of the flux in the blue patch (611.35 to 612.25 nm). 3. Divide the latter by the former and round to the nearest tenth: 1.7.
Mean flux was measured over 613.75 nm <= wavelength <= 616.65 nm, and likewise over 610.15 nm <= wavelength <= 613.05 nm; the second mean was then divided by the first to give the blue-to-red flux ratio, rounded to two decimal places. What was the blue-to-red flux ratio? 1.00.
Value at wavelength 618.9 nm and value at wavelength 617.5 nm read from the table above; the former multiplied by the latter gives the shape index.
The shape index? 247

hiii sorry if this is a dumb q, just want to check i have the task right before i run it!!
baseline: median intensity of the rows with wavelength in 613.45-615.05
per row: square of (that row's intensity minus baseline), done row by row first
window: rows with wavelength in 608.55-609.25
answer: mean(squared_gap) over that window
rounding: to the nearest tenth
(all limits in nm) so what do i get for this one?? 1.5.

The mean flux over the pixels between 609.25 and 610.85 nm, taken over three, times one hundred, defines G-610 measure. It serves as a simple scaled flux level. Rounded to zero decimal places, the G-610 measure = 508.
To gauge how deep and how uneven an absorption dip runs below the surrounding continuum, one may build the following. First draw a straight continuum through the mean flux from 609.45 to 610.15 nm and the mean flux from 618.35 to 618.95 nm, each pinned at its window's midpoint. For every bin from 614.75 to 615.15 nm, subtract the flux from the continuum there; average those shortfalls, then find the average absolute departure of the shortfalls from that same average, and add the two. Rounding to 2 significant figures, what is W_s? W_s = 1.0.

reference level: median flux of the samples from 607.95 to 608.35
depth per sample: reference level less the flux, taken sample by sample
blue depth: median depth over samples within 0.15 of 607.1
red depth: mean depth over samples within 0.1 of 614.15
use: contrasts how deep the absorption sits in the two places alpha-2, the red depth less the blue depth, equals 1.5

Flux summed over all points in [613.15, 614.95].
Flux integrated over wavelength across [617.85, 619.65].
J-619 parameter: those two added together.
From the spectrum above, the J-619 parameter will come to 309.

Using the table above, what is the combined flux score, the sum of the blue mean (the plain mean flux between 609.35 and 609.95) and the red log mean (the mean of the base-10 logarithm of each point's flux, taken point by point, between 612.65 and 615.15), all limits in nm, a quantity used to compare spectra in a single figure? 17.26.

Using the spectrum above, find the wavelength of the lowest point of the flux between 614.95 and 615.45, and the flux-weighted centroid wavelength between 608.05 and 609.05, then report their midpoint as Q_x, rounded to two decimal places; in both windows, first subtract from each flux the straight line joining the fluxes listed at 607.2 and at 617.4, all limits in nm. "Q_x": 611.93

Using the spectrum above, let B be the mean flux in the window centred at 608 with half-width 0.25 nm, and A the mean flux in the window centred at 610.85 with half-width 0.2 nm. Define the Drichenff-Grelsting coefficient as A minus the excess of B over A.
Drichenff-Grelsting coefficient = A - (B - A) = 16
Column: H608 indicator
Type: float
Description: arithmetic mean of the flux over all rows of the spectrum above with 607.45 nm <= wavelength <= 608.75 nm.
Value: 15.8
